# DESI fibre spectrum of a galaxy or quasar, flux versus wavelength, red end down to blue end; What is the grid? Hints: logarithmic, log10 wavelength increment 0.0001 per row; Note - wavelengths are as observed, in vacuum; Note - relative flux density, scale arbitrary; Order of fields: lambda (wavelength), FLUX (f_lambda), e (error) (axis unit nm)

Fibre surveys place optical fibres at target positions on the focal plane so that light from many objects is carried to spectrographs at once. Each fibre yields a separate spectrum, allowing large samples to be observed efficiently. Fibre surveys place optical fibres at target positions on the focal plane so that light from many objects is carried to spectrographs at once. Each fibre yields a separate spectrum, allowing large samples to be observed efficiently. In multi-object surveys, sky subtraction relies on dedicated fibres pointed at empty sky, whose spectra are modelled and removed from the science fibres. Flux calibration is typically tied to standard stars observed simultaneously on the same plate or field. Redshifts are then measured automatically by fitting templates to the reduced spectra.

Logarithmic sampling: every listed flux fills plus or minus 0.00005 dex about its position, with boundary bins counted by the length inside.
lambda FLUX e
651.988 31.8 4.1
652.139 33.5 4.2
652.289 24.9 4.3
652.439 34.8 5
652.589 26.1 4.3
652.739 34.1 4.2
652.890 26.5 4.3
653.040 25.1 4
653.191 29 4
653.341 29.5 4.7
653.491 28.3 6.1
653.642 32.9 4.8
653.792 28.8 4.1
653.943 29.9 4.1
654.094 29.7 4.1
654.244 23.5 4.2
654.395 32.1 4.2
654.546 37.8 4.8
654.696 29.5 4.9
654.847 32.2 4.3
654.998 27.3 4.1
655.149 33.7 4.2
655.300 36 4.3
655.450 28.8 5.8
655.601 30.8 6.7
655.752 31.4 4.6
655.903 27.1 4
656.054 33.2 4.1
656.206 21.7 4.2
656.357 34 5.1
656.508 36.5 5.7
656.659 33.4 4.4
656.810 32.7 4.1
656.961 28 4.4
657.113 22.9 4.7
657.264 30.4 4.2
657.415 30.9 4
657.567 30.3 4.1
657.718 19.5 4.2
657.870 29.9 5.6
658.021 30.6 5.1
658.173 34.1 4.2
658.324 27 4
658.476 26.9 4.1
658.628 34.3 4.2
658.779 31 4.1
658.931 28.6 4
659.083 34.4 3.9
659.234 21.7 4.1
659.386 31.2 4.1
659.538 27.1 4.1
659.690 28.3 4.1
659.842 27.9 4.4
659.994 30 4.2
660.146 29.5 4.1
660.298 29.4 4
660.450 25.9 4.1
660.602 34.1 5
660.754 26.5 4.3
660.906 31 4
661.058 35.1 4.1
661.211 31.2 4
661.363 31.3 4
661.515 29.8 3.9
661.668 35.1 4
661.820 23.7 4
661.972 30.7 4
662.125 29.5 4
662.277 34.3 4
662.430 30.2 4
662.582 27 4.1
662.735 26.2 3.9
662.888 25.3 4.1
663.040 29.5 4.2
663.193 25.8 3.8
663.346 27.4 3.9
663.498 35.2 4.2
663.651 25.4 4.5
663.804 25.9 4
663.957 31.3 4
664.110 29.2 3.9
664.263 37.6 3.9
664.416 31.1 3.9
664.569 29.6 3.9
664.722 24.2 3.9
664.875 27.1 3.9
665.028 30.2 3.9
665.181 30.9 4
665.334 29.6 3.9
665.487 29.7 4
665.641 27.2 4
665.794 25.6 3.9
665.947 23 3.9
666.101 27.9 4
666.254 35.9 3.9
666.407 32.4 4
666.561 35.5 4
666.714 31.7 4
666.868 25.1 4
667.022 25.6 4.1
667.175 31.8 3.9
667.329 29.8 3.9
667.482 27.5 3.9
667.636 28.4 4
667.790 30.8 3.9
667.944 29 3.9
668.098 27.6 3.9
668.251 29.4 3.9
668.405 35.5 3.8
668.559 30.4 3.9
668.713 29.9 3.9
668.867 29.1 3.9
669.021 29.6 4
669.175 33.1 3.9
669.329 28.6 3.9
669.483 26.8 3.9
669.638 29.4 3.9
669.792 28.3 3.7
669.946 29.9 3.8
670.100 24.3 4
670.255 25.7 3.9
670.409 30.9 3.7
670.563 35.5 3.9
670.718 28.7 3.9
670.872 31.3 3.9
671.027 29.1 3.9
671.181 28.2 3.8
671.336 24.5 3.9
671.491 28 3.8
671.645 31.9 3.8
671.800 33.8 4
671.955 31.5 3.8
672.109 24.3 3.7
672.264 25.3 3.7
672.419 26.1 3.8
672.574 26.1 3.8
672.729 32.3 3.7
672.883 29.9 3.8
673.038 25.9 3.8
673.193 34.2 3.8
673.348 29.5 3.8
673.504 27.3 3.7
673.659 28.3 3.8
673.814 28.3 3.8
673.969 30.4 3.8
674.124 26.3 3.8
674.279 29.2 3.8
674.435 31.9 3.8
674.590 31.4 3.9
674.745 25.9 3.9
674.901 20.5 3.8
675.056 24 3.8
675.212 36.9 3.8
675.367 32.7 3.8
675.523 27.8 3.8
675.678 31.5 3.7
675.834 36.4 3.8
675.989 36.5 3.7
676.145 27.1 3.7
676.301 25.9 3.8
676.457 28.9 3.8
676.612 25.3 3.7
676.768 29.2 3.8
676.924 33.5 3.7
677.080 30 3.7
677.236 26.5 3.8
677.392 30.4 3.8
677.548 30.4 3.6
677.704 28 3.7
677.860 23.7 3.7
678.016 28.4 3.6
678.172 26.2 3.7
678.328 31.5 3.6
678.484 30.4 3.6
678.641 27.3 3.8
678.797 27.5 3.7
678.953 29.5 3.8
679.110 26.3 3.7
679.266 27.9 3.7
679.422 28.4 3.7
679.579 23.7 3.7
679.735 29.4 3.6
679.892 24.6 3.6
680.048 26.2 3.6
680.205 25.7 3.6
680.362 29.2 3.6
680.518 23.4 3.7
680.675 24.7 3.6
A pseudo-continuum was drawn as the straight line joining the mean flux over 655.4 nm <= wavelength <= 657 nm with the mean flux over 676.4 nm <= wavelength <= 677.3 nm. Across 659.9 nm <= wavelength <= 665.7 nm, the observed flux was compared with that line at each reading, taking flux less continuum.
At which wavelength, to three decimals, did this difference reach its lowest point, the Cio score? 661.820 nm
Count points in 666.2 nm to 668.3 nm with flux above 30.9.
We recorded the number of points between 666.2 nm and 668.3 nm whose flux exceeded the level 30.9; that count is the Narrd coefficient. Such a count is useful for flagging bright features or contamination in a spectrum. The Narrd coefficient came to 5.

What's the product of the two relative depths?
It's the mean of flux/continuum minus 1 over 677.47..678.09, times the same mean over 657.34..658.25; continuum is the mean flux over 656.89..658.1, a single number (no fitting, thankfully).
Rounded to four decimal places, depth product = -0.0003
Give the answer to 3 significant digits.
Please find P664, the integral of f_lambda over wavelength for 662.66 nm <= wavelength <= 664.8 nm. 61.7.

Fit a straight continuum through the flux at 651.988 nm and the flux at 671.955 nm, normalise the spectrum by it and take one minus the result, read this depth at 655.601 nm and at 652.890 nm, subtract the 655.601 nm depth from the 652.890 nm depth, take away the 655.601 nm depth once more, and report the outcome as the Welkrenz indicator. 0.11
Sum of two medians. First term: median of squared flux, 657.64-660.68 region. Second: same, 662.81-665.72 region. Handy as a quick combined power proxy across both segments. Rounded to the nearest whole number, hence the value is 1738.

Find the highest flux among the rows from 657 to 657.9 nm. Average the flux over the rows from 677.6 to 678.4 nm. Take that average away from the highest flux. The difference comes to 3.3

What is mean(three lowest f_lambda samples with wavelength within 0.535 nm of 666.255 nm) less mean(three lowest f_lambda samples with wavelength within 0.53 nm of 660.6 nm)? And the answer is -1.8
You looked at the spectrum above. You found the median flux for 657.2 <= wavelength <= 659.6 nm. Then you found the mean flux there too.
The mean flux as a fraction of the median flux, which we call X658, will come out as 0.964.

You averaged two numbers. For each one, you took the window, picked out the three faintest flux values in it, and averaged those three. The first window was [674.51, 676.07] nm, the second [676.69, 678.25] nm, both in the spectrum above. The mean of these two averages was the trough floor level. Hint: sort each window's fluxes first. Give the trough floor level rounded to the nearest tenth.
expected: 24.5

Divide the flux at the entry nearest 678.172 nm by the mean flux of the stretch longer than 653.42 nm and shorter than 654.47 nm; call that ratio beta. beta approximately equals 0.89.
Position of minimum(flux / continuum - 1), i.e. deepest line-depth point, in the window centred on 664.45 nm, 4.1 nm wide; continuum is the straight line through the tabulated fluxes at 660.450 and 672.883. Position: 665.947 nm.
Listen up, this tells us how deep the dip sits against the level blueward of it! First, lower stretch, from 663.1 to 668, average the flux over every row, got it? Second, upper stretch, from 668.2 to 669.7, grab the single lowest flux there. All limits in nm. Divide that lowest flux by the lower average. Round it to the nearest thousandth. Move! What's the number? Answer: 0.915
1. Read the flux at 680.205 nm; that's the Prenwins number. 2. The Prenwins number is 25.7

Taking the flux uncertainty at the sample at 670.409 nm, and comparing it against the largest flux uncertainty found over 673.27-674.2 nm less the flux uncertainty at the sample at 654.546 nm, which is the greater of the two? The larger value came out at 3.70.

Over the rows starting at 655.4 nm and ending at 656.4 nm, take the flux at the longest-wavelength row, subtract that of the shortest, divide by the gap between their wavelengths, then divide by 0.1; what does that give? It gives 57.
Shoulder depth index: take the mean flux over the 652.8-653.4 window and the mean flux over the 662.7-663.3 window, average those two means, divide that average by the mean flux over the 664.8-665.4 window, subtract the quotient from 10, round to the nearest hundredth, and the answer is 9.08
